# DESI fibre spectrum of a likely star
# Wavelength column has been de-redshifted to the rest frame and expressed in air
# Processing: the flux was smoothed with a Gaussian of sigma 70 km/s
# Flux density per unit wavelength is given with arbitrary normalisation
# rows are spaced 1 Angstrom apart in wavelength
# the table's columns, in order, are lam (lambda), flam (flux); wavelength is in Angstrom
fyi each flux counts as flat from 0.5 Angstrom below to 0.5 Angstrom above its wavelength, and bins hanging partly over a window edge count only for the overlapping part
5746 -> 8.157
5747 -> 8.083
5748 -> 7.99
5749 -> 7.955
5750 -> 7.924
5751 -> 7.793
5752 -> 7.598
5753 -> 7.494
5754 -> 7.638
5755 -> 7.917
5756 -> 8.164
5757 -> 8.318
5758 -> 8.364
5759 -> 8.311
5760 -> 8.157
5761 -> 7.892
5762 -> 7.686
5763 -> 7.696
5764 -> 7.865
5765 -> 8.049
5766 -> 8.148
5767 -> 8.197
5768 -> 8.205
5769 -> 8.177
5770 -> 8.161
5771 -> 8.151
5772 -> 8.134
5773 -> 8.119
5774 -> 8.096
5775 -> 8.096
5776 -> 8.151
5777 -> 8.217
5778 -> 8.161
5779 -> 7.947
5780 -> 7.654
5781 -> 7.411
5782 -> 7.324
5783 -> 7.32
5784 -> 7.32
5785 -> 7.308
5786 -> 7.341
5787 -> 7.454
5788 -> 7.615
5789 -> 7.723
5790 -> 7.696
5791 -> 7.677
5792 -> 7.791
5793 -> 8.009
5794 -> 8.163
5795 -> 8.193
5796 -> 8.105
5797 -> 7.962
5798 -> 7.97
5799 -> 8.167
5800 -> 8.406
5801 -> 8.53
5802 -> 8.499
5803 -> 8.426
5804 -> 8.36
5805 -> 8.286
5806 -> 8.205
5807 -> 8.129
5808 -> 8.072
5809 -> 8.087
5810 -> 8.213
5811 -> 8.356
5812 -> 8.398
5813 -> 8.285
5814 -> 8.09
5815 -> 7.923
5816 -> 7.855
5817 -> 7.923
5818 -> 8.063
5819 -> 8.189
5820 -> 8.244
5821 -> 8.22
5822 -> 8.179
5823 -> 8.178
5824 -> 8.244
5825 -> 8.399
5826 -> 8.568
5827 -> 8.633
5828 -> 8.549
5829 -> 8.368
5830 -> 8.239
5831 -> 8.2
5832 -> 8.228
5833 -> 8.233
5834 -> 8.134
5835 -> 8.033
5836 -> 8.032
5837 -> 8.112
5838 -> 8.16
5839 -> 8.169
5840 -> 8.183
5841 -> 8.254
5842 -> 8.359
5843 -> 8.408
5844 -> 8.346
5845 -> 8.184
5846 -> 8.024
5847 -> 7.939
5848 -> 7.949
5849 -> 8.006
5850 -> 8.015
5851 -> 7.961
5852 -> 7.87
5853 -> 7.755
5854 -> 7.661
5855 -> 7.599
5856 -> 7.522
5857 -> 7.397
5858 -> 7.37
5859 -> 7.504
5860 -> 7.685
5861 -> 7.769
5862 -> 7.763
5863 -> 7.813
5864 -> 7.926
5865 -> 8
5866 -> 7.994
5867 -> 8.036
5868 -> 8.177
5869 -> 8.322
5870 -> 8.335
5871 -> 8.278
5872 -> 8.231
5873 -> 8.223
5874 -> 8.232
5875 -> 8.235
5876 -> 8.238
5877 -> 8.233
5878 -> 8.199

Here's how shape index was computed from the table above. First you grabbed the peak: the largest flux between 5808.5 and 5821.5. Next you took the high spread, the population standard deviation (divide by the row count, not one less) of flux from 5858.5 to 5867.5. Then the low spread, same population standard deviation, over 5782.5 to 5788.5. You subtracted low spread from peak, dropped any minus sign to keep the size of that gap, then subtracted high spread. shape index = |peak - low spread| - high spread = 8.12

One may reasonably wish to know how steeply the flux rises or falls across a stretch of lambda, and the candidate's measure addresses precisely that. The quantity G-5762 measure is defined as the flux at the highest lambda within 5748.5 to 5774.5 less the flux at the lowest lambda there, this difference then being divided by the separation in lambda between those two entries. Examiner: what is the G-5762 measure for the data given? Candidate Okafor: 0.0056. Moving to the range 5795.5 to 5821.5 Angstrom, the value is 0.0046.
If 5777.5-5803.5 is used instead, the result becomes 0.0106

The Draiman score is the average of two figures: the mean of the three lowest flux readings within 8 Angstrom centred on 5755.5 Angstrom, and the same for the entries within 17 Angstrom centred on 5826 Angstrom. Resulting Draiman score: 7.85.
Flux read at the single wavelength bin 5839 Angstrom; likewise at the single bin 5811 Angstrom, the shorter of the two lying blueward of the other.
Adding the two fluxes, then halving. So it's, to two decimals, 8.26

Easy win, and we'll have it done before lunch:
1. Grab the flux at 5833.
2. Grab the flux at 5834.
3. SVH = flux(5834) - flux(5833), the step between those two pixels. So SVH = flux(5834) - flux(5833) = -0.1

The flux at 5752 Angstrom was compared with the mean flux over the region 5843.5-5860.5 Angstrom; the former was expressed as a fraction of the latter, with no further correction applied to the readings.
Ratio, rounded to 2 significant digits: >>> 0.97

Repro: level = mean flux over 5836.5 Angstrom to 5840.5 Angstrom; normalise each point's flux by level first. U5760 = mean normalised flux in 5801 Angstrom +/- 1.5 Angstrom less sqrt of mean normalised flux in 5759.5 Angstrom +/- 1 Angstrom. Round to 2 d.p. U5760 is 0.03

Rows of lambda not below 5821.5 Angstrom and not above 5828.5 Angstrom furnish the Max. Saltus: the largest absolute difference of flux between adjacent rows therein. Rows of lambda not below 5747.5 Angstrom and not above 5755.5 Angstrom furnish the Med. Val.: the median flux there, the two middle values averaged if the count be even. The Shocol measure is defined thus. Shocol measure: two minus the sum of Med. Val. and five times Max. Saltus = -6.70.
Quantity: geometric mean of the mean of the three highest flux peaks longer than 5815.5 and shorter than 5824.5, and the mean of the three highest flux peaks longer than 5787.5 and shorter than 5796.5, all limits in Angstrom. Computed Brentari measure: 8.19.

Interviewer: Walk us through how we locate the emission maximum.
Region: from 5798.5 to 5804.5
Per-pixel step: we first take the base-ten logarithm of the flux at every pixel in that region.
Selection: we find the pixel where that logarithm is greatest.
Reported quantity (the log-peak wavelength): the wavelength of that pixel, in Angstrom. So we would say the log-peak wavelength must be 5801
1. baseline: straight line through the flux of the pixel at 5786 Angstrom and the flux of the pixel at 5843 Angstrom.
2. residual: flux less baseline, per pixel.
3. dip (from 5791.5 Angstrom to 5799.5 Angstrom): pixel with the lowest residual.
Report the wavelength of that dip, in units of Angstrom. 5792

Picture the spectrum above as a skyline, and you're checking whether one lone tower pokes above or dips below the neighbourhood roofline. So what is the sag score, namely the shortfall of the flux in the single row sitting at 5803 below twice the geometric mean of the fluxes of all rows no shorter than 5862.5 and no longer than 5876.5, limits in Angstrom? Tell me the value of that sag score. 7.86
